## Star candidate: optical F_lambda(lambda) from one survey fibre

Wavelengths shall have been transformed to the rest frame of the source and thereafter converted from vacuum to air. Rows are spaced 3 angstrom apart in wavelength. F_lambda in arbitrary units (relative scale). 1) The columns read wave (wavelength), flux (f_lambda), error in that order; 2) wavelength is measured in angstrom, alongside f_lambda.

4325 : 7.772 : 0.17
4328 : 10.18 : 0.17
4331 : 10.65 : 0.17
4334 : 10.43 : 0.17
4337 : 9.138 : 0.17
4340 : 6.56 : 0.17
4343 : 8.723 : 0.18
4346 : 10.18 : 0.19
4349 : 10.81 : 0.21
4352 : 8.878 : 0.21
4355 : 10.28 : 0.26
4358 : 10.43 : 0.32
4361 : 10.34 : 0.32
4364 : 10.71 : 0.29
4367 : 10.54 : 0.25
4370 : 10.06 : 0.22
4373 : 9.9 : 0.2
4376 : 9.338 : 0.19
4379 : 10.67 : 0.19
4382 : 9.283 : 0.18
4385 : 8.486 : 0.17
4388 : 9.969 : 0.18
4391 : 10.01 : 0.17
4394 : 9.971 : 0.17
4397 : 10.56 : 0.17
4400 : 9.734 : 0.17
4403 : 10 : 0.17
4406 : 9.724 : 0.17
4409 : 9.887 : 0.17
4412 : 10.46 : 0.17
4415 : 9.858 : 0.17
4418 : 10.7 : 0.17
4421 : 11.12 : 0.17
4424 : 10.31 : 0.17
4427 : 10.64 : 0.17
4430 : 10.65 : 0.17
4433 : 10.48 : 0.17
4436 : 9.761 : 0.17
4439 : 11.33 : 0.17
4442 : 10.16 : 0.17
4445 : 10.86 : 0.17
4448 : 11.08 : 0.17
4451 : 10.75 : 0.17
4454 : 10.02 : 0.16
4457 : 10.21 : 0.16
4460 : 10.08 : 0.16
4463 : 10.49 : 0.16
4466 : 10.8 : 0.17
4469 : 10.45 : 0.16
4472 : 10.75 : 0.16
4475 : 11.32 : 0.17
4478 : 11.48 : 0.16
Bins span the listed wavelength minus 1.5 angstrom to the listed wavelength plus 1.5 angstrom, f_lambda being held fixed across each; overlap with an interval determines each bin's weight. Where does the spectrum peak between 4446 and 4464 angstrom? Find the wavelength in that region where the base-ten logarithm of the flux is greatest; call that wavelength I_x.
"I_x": 4448 angstrom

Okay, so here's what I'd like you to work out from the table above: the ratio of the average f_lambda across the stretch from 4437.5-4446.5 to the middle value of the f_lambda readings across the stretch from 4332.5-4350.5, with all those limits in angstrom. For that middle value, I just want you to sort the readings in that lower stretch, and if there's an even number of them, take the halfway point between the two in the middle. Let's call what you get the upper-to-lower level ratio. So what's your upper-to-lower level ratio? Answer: 1.12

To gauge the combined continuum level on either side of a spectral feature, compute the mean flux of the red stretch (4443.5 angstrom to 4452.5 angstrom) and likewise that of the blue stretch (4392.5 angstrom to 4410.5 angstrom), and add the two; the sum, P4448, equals 20.9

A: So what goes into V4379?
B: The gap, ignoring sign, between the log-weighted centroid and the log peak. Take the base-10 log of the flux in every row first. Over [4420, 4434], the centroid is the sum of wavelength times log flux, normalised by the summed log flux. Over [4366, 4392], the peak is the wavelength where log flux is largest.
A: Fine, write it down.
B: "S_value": 48.0 angstrom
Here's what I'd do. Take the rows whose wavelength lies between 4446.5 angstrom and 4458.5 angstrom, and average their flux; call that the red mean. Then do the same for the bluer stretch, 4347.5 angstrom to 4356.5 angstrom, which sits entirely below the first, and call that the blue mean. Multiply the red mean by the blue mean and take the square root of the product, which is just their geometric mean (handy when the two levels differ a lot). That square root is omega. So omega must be 10.2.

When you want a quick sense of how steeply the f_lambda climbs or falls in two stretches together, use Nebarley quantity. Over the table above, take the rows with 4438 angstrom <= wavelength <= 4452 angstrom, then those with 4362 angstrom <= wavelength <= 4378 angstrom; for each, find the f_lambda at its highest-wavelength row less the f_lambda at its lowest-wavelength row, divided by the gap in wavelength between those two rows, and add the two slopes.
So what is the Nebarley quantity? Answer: -0.16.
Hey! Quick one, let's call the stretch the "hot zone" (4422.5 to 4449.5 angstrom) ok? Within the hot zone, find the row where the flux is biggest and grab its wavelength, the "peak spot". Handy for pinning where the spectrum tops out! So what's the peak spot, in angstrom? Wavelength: 4439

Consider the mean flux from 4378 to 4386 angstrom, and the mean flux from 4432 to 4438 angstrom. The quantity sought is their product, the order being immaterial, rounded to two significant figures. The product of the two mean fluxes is 96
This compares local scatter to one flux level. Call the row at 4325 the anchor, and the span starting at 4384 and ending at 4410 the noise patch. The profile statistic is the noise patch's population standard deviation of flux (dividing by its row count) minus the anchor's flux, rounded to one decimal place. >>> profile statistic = -7.2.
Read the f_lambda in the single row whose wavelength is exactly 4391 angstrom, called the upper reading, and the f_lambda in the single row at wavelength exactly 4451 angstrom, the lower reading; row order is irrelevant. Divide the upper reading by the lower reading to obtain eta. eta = 0.93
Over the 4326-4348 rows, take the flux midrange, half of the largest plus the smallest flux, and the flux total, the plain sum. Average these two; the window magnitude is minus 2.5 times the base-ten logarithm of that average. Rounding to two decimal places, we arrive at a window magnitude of -3.93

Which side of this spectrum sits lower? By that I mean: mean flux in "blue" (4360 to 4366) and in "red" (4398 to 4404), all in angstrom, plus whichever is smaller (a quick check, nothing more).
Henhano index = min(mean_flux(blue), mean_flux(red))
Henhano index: 9.9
